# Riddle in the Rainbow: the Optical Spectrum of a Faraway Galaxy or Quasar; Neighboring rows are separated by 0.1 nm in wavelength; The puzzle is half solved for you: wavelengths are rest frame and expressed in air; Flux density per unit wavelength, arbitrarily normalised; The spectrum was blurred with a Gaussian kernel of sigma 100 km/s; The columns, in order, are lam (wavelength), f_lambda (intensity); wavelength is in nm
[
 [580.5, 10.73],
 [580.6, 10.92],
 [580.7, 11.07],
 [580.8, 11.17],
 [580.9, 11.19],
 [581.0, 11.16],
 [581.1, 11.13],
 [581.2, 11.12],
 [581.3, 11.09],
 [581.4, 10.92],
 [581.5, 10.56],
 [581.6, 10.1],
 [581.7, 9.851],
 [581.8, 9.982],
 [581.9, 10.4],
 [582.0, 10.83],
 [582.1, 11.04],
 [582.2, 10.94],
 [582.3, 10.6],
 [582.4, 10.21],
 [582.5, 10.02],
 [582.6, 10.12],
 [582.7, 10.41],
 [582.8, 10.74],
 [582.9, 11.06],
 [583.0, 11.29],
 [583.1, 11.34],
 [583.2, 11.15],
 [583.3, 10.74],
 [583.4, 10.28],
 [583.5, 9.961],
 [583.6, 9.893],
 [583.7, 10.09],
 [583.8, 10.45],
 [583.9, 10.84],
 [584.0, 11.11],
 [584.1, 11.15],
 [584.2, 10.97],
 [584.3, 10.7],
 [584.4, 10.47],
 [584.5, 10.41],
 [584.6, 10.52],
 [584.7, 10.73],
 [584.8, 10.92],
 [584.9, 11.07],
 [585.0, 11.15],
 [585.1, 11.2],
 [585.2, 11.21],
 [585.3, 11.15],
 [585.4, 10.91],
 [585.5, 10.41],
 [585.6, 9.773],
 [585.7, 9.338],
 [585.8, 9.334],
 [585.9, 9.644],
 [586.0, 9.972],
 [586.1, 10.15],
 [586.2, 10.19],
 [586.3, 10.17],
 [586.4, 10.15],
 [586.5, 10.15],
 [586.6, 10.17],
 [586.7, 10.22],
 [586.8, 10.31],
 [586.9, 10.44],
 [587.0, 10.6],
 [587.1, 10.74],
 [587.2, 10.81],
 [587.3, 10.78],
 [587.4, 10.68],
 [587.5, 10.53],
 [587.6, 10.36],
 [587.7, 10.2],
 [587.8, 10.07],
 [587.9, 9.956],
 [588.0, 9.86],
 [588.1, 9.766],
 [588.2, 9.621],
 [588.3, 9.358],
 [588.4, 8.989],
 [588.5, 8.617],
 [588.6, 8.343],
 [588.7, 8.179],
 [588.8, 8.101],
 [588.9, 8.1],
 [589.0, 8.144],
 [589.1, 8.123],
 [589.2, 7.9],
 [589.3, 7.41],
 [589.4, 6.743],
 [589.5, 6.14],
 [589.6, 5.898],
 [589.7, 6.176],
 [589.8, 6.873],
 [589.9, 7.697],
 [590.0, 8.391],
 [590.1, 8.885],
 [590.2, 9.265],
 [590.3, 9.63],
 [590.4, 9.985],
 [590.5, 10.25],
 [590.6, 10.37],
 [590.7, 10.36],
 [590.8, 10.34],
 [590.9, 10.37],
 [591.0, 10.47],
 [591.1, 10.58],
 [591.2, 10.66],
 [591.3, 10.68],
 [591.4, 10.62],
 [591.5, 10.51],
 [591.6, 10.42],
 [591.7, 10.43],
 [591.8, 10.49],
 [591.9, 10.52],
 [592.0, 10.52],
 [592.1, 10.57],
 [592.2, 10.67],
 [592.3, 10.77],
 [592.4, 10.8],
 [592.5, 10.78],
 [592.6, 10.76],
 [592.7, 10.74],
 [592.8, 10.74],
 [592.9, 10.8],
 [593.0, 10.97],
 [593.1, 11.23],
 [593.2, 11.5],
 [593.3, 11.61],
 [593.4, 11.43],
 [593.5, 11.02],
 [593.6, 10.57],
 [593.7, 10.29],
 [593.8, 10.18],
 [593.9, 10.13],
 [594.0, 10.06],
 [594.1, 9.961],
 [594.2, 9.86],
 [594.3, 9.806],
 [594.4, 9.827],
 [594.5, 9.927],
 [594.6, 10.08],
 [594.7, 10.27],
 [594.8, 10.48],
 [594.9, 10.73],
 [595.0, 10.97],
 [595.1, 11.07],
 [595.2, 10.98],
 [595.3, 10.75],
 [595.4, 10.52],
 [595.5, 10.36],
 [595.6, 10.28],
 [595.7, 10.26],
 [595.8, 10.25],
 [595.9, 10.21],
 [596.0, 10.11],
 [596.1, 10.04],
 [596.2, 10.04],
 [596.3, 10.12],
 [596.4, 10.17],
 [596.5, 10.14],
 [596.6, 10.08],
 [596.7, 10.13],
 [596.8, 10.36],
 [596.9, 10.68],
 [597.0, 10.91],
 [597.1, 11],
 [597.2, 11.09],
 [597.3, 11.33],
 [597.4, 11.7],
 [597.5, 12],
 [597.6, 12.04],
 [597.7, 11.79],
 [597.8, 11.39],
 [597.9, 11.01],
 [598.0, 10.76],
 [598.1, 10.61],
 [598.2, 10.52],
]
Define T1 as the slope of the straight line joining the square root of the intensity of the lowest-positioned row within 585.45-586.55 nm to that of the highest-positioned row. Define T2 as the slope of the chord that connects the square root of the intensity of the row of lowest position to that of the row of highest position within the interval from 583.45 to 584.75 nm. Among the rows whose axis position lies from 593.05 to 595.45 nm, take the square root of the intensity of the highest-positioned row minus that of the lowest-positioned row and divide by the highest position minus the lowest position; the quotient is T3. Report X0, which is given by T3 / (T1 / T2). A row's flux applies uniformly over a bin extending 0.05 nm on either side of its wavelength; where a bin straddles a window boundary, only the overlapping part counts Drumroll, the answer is 0.12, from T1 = -0.04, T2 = 0.10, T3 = -0.05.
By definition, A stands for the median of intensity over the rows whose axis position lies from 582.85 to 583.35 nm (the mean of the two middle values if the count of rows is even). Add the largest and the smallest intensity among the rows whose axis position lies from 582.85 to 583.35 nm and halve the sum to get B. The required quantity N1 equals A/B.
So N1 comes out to 1.01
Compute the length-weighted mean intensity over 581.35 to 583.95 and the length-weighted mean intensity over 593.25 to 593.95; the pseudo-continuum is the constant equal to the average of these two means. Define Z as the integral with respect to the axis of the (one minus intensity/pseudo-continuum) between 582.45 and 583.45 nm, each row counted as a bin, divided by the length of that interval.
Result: -0.007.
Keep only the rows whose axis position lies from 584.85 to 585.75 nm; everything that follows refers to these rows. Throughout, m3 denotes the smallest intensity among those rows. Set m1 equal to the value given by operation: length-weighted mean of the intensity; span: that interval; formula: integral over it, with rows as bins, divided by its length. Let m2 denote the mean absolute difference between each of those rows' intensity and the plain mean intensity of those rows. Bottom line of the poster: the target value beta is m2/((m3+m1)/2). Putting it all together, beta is 0.057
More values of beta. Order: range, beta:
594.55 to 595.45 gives 0.027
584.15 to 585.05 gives 0.022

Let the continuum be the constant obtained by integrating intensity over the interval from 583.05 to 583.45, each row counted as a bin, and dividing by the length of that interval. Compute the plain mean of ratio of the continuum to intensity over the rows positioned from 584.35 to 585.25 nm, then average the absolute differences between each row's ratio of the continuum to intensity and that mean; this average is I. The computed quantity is 0.027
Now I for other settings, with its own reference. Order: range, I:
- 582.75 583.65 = 0.044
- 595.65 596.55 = 0.007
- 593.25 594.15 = 0.049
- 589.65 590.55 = 0.188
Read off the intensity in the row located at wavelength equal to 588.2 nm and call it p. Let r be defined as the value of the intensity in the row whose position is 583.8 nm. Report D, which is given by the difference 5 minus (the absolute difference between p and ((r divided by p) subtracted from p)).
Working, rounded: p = 9.621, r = 10.45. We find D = 3.9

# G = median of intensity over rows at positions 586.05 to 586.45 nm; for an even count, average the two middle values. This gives 10.2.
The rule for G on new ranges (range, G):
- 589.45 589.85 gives 6.2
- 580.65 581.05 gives 11.2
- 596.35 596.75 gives 10.1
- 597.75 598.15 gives 10.9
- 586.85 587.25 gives 10.7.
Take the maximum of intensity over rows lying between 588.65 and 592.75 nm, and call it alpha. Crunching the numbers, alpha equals 10.8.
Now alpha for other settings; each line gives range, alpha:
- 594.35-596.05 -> 11.07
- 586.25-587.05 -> 10.6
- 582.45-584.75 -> 11.34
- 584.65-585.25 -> 11.21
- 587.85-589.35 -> 9.956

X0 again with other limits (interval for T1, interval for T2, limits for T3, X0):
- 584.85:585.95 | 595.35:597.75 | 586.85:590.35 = 0.01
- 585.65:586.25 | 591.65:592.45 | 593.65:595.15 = 0.03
